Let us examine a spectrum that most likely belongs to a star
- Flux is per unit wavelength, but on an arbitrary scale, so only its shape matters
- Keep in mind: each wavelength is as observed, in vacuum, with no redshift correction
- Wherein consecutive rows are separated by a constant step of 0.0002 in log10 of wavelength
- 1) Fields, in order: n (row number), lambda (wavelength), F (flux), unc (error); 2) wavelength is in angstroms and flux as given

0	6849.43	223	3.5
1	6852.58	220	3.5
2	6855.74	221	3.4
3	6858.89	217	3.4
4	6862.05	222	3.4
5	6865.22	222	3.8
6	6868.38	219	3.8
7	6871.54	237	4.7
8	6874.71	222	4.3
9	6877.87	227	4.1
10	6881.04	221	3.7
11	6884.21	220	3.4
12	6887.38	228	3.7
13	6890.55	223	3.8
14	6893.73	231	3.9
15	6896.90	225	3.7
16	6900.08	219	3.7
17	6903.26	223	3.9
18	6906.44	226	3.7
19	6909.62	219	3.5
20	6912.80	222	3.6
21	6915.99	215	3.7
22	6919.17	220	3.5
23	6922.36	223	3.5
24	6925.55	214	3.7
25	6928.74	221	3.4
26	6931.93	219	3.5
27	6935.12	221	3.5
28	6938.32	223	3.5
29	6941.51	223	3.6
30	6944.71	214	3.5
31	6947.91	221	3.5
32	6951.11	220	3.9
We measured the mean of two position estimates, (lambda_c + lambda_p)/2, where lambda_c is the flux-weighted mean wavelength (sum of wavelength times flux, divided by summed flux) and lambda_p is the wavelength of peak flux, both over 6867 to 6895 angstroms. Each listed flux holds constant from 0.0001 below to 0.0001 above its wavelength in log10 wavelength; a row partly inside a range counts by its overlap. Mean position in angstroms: 6876.3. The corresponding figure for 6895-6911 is 6904.8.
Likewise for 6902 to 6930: 6911.2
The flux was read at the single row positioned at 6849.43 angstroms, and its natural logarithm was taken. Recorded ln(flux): 5.41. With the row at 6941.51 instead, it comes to 5.41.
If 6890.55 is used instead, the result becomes 5.41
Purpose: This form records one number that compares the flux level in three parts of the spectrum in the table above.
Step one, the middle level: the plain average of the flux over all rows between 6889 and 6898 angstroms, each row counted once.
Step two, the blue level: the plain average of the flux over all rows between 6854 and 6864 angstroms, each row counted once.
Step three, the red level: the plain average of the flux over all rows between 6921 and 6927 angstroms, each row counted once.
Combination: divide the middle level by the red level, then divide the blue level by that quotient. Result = 212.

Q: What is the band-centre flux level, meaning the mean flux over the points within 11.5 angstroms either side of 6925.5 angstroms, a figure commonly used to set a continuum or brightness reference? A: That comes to 219.0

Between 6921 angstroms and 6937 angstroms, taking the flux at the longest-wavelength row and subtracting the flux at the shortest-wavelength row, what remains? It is -2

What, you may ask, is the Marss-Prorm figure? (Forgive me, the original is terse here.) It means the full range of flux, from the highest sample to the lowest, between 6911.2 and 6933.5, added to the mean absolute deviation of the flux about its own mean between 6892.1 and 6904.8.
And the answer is 12.5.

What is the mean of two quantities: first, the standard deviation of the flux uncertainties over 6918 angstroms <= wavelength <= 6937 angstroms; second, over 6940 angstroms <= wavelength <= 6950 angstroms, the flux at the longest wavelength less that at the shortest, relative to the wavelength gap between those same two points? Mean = -0.11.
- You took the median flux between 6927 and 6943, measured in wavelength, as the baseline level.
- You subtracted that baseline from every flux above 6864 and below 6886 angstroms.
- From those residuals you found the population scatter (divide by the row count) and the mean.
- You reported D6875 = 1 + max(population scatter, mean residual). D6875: 6.81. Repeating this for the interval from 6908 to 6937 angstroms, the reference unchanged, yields 3.87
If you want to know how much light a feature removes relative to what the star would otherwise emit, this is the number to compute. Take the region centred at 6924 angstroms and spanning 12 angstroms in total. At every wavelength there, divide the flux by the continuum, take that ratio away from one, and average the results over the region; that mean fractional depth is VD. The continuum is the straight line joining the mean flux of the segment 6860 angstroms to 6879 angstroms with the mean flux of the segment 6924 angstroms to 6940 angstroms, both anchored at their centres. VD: 0.004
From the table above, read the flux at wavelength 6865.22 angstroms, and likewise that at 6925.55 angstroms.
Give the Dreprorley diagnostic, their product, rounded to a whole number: 47508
